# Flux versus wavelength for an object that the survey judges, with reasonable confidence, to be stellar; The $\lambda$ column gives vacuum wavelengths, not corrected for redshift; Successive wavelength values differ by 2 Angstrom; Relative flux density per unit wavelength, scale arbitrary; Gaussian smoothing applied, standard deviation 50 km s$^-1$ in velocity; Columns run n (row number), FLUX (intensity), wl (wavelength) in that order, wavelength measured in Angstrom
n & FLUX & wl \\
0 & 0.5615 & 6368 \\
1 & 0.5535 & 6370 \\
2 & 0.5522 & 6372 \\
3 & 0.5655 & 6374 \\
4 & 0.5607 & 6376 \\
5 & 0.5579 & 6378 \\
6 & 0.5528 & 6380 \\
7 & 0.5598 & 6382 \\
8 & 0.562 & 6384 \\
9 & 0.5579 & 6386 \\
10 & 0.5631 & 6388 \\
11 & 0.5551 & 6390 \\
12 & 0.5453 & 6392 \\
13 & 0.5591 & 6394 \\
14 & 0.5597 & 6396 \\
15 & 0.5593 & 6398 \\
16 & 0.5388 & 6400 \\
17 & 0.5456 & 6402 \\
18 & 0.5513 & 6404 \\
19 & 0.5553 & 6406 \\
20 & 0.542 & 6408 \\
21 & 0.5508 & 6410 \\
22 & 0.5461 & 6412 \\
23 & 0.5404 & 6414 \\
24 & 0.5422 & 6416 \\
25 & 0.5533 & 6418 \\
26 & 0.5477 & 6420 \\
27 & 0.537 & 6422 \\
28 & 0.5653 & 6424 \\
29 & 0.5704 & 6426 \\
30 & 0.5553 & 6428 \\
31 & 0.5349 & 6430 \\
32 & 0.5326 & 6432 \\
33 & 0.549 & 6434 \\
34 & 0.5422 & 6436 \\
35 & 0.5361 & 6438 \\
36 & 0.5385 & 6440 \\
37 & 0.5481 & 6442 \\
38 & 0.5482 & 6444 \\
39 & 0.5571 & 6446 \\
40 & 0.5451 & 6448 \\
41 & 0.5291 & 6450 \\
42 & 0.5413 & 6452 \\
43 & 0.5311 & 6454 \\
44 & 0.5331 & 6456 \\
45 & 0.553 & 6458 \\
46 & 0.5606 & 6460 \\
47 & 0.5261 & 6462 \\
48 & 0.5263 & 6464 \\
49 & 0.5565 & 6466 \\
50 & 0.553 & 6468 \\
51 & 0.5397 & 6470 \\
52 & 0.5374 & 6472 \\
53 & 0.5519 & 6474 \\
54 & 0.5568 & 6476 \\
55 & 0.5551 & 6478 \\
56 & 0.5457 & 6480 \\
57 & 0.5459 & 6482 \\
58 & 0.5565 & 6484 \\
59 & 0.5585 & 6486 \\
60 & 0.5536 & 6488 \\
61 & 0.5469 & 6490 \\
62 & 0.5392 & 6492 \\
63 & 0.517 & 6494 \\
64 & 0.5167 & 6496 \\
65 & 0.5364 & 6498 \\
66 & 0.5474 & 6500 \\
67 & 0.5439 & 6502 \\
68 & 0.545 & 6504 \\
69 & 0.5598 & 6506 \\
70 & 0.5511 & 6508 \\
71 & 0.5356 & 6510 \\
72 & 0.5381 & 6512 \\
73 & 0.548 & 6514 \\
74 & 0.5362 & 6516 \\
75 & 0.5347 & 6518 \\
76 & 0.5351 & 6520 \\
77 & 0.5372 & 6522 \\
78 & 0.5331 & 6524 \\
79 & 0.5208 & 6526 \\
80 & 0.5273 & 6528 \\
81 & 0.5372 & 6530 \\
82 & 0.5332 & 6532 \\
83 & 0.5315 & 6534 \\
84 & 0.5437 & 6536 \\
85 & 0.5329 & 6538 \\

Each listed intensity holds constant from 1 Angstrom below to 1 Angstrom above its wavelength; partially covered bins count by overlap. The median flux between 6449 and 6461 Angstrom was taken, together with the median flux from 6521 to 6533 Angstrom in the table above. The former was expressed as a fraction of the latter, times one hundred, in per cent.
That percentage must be 101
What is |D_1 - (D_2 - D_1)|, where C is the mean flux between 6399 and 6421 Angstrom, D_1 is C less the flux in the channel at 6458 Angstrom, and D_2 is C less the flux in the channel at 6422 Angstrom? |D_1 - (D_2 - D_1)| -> 0.0223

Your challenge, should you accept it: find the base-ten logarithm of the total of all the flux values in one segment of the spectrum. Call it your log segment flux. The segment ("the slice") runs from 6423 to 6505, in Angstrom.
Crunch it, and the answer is 1.3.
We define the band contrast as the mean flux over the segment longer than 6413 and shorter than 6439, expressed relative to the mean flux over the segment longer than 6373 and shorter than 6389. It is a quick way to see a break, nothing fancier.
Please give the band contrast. 0.98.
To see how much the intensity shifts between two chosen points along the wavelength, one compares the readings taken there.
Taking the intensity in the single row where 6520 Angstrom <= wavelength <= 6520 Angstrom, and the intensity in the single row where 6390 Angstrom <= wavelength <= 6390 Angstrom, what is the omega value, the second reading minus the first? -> 0.020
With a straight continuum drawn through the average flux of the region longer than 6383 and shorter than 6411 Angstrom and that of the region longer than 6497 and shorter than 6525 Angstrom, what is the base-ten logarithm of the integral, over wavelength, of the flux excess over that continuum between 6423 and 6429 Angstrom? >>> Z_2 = -1.09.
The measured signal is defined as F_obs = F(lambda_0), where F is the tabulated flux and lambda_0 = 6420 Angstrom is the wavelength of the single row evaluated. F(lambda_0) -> 0.5477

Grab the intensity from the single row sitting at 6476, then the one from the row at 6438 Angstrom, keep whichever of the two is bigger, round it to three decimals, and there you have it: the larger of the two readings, 0.557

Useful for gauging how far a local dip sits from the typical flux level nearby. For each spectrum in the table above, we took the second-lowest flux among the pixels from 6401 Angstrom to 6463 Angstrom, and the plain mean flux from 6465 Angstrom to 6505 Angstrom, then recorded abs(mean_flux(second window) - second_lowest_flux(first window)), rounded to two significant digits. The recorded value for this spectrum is 0.016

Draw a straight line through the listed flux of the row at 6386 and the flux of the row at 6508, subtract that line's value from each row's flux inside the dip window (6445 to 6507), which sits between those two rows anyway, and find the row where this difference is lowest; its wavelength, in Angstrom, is 6496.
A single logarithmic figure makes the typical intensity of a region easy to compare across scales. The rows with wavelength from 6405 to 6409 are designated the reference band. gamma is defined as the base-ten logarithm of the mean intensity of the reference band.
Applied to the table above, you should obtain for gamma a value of -0.261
